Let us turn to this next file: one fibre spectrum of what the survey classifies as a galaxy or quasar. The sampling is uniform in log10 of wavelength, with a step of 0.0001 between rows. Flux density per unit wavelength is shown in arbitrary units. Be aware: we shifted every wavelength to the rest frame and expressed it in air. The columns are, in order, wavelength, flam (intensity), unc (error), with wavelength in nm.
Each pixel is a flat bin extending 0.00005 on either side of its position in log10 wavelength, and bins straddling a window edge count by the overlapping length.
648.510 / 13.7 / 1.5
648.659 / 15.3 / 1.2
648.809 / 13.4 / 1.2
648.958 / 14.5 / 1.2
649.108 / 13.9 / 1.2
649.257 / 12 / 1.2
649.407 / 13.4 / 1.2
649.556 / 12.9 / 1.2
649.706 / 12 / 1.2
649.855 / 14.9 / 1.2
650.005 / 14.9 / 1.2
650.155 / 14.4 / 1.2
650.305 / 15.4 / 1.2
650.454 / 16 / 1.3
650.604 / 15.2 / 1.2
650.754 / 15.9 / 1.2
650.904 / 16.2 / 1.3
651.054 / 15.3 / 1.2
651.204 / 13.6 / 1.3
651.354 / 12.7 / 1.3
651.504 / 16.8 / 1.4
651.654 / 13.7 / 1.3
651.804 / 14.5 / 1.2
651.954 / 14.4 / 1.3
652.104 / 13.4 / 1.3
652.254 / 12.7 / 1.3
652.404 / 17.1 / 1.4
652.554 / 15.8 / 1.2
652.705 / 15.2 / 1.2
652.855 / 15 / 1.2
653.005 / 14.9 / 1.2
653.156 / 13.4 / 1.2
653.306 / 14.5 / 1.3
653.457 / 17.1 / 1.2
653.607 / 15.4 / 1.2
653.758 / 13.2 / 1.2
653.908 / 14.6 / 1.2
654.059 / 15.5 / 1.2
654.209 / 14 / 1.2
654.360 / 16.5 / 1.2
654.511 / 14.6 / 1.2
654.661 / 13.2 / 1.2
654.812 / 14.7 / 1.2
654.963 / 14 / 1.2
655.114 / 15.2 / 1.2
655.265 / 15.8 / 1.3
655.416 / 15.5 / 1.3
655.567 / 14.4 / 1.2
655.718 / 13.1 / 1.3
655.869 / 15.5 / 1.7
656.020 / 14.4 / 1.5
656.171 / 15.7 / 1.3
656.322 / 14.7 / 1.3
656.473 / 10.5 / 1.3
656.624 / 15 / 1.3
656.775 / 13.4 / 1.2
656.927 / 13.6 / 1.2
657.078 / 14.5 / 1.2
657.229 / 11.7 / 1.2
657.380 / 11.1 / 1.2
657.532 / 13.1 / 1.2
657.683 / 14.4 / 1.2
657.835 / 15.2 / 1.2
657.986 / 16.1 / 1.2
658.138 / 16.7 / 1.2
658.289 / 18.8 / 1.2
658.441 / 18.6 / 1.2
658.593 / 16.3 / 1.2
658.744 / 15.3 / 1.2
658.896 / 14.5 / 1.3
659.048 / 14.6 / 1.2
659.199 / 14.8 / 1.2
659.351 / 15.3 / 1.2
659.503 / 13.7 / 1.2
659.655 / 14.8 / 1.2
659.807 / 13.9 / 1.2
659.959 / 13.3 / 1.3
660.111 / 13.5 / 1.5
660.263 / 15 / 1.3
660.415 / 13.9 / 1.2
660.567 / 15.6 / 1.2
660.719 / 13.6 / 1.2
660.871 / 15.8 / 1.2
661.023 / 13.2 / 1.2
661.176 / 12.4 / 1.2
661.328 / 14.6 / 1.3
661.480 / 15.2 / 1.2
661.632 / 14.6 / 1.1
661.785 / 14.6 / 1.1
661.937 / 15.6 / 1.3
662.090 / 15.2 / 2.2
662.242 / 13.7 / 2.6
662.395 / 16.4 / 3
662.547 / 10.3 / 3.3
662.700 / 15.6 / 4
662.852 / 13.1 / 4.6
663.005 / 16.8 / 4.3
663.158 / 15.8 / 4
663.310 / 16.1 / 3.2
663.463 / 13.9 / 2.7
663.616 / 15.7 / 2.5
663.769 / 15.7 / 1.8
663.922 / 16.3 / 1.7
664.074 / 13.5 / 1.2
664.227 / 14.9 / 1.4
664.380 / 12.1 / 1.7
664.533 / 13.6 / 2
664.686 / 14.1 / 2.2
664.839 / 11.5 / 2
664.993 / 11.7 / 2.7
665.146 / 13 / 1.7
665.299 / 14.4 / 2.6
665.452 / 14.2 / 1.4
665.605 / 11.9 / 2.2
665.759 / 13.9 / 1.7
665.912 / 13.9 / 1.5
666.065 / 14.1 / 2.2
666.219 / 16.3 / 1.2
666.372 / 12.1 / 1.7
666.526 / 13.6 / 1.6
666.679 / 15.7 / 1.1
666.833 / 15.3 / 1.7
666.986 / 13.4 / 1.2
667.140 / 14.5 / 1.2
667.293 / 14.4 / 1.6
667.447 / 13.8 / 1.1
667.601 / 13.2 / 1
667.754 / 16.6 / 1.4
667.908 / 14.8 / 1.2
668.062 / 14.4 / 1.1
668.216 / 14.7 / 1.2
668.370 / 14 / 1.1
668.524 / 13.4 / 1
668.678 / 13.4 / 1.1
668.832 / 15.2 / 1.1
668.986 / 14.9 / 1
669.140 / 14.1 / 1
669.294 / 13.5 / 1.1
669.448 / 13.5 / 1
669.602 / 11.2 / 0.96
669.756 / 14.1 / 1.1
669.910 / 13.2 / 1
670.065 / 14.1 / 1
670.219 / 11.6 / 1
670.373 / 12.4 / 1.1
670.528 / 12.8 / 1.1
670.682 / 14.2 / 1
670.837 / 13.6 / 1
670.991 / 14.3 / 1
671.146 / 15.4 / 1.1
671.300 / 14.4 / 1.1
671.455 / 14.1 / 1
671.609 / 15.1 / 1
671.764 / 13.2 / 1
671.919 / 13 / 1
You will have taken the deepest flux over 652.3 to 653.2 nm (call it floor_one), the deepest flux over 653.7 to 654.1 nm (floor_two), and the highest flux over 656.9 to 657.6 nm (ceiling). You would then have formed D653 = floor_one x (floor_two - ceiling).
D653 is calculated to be -17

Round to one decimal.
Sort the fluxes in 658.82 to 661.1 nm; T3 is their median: 14.5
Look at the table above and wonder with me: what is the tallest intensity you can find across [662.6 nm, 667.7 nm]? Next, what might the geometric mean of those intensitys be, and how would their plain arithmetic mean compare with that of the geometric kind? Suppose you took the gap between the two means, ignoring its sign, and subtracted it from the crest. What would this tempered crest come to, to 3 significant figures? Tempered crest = 16.7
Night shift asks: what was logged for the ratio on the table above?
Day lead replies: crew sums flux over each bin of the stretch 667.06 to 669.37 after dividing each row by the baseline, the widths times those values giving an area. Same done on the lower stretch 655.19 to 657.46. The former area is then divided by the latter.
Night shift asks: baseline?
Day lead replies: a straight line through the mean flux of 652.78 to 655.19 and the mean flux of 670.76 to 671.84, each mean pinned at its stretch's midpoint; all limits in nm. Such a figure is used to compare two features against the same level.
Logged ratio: 1.07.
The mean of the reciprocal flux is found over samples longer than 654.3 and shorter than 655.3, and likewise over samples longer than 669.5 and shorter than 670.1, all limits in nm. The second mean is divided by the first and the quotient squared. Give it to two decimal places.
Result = 1.29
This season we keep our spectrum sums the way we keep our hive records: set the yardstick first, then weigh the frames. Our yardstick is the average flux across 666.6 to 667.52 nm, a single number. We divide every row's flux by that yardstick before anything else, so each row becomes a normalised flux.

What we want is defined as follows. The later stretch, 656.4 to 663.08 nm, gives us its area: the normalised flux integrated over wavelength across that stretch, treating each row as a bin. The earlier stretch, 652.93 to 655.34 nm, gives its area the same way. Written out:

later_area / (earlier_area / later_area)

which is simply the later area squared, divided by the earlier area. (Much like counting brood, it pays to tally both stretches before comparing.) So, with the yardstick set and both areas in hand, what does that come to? 18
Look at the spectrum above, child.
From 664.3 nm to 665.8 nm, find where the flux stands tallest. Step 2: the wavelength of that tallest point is 665.299 nm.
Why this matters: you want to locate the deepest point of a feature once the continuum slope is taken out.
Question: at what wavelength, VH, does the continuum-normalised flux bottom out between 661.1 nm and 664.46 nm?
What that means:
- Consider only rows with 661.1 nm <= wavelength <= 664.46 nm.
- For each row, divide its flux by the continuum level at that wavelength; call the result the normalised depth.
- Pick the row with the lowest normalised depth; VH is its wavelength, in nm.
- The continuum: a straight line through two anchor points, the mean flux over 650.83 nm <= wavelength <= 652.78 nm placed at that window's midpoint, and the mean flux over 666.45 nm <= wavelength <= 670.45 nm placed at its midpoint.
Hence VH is 662.547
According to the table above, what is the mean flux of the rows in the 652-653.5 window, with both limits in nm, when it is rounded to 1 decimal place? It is 14.9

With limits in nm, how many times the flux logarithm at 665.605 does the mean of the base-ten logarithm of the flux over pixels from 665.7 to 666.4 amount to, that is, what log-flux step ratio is 1.07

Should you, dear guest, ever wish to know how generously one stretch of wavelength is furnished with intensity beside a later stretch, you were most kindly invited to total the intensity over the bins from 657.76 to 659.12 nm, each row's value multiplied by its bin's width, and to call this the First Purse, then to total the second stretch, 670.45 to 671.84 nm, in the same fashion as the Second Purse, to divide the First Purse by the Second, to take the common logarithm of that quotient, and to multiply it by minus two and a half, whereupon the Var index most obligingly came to -0.13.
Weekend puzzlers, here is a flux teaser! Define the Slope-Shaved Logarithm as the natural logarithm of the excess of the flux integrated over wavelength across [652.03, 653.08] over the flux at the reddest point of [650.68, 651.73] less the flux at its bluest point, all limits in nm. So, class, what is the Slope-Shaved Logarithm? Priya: 2.88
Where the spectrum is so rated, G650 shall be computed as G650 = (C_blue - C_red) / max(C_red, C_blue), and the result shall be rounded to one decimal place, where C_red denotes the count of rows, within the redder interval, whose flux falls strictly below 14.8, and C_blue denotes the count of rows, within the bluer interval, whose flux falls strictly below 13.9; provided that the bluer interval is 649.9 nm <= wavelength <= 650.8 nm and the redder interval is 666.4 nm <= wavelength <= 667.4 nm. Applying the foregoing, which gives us -1.0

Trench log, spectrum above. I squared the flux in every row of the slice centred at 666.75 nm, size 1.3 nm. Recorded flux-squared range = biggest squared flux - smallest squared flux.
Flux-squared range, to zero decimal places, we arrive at 119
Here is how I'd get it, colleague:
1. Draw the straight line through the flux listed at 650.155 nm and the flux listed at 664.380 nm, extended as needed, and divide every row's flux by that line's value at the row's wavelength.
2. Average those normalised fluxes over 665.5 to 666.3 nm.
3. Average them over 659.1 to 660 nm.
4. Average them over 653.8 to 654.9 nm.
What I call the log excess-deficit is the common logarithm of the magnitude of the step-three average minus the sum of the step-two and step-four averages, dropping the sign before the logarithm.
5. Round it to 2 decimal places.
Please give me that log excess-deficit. 0.06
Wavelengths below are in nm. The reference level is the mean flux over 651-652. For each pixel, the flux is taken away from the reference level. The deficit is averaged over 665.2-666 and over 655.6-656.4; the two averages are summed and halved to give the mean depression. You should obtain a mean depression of 0.3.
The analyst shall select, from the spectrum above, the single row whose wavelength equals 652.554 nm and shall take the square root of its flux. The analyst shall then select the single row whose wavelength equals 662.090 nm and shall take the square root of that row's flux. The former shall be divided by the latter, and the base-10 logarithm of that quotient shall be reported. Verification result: 0.008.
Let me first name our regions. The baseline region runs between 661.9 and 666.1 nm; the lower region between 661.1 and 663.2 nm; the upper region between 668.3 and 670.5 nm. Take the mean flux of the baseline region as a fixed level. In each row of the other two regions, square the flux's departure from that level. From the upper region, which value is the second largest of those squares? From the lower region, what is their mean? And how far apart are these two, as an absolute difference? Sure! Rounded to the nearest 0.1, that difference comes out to 3.7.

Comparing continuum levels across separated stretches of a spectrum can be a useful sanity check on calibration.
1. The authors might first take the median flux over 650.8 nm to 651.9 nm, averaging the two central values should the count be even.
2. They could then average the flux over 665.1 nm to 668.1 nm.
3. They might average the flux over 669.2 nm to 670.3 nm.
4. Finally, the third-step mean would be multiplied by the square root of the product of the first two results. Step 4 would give 187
